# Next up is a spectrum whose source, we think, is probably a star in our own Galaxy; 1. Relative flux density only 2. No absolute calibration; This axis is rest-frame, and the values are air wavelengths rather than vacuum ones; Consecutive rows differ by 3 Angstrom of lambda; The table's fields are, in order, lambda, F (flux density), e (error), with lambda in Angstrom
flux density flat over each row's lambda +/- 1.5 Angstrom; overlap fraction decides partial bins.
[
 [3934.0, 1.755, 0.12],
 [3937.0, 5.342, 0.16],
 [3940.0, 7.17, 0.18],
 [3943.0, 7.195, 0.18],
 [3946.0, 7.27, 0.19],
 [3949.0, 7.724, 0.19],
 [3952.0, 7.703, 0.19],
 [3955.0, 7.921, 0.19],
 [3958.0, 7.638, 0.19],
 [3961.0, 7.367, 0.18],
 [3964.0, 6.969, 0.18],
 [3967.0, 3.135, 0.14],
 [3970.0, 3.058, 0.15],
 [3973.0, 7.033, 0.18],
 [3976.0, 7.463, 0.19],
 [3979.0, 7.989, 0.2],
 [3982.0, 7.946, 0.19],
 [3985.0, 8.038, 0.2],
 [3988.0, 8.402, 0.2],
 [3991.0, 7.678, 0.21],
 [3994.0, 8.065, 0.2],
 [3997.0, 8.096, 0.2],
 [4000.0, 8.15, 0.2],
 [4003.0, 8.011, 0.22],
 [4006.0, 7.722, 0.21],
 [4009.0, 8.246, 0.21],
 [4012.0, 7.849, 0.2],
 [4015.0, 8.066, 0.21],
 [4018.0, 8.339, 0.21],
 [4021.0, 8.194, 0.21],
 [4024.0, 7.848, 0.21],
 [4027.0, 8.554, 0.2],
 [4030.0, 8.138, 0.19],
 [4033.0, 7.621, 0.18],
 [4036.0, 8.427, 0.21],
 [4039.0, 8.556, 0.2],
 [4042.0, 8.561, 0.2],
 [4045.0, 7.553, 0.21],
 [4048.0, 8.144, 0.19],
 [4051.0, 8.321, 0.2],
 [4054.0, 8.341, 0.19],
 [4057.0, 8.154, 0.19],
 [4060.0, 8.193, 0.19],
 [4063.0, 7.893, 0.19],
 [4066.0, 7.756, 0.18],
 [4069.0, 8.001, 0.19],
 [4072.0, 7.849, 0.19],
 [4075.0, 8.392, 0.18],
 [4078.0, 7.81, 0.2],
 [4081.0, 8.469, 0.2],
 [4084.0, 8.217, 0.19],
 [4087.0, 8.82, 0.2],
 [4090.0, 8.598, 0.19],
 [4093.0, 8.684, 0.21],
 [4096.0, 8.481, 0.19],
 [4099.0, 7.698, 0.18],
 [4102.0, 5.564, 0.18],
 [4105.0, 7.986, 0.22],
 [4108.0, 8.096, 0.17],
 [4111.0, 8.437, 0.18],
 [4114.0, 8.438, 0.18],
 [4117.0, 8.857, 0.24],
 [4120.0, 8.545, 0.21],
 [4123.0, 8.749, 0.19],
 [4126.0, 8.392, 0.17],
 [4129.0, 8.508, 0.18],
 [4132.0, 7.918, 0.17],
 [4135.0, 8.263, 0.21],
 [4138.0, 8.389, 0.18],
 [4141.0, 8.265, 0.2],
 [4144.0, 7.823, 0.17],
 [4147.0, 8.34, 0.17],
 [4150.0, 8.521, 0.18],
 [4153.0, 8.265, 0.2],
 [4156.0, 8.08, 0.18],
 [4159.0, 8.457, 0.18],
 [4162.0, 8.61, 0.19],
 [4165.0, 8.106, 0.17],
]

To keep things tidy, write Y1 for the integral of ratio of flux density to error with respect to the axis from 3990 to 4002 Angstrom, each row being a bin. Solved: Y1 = 474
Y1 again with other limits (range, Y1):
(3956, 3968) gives 436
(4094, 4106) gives 466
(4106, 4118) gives 535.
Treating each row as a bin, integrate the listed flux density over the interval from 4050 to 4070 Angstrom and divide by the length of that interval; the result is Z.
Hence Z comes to 8.1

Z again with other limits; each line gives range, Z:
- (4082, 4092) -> 8.5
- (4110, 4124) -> 8.6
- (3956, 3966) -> 7.1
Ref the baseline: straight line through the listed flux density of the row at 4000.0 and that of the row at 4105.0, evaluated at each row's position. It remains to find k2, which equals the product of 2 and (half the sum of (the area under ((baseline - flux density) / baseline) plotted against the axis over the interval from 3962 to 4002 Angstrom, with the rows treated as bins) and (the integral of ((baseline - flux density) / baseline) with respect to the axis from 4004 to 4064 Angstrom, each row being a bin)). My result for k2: 5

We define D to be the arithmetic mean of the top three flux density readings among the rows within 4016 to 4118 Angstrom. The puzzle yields 8.8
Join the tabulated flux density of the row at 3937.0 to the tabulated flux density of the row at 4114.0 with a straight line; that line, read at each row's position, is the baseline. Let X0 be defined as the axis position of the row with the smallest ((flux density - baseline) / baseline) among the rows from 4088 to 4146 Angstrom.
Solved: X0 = 4102.0 Angstrom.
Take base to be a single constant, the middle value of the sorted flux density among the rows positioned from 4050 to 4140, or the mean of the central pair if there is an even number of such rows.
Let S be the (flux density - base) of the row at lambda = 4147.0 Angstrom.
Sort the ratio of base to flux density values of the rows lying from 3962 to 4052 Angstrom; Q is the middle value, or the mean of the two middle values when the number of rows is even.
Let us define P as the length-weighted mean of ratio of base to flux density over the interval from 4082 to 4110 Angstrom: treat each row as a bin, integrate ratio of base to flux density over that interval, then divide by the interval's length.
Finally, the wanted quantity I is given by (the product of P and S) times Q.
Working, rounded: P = 1.06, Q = 1.03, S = 0.0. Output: 0.01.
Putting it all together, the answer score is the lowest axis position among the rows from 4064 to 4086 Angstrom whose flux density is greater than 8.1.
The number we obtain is 4075.0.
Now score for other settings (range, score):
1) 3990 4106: 4000.0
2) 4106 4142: 4111.0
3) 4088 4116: 4090.0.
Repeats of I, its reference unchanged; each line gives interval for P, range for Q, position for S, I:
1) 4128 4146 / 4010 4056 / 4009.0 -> -0.09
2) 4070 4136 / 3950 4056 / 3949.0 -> -0.65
